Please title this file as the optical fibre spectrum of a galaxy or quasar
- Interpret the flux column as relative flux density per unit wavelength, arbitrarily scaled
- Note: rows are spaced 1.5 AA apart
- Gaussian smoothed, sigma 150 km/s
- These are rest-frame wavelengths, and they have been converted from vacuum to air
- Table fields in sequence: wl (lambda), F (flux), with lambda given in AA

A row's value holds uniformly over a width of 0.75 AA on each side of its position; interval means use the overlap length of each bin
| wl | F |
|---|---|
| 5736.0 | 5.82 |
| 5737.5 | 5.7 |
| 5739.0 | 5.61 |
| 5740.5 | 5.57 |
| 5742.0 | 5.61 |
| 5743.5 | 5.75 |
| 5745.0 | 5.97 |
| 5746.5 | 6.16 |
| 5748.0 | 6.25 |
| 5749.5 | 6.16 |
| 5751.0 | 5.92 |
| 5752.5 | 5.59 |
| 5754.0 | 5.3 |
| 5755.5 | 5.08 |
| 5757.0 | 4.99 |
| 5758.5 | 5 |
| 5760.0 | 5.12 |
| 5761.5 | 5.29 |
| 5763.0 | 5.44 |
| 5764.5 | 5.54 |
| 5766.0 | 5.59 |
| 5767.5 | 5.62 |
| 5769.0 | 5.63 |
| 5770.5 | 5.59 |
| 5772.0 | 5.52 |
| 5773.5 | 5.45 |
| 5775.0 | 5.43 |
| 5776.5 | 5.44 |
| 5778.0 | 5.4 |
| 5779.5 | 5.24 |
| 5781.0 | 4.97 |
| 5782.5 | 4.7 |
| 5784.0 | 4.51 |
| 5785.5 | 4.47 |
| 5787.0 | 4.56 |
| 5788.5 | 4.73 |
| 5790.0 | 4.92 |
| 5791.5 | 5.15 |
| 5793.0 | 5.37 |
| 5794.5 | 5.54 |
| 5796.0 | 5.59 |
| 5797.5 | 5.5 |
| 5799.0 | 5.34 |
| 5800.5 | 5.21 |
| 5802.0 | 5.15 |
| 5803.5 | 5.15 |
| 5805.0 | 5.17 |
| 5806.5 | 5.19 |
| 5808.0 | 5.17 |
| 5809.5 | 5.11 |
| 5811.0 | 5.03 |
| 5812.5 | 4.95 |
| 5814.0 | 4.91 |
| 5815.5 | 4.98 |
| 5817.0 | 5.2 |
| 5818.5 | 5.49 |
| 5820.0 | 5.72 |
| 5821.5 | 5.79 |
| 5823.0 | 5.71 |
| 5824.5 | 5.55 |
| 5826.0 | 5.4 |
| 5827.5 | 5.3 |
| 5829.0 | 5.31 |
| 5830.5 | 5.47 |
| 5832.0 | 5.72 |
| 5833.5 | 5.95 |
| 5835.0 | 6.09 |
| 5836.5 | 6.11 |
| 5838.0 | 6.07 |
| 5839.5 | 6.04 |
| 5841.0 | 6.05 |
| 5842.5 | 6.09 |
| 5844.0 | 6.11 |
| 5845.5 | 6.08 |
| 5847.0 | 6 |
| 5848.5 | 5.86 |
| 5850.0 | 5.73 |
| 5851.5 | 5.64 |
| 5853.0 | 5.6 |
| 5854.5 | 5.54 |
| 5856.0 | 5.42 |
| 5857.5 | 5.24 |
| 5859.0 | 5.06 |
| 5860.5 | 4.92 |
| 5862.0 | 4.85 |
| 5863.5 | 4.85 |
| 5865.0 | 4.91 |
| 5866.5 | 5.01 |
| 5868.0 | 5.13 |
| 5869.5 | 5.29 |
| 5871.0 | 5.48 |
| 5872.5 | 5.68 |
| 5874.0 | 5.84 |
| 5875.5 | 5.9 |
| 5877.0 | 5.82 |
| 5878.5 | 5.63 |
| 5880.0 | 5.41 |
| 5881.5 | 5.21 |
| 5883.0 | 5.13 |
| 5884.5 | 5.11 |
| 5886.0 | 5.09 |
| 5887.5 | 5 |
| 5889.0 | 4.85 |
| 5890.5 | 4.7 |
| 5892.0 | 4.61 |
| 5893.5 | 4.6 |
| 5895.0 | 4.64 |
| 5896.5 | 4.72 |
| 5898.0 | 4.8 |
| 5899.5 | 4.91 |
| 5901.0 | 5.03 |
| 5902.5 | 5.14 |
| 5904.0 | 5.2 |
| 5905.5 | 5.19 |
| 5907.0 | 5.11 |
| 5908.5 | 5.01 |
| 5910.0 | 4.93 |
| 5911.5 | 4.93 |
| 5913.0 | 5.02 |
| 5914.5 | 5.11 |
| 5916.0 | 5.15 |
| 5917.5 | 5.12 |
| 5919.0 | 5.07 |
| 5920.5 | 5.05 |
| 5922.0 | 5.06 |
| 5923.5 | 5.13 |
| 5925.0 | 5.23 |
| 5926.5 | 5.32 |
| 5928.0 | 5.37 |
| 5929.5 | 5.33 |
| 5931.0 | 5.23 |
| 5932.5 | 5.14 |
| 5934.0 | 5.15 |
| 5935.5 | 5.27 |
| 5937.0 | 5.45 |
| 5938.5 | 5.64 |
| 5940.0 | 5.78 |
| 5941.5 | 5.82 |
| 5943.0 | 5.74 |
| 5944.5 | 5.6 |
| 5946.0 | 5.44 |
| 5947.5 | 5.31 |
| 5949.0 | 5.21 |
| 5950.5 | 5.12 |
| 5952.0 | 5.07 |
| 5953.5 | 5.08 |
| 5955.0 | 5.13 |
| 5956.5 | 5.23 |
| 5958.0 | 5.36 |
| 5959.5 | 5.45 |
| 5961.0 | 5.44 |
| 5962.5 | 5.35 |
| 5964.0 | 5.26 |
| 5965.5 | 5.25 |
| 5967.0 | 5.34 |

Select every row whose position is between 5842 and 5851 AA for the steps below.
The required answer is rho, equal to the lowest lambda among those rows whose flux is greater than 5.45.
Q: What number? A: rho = 5842.5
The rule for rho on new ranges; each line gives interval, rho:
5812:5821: 5818.5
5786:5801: 5794.5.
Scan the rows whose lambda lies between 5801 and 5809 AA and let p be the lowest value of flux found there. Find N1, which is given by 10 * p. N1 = 51.5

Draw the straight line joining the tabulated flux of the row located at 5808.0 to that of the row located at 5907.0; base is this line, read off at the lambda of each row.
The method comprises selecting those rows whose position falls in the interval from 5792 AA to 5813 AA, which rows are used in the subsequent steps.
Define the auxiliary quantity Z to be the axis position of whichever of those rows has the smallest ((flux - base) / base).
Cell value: 5812.5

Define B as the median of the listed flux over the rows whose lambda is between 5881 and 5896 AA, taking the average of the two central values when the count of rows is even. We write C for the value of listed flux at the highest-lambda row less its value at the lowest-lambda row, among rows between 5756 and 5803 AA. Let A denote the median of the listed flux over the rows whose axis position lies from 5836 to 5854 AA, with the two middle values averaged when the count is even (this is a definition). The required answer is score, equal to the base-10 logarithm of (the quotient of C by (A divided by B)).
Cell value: -0.88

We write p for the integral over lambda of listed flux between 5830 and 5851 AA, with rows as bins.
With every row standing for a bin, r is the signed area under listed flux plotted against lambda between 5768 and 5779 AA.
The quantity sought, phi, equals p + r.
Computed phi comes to 186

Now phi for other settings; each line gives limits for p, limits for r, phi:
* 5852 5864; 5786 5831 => 299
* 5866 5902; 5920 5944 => 314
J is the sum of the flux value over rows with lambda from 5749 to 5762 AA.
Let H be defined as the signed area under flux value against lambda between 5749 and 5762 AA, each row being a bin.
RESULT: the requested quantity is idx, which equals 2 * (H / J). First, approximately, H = 70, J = 48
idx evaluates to 2.88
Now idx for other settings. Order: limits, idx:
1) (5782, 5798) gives 2.91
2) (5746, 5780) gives 2.96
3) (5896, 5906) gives 2.86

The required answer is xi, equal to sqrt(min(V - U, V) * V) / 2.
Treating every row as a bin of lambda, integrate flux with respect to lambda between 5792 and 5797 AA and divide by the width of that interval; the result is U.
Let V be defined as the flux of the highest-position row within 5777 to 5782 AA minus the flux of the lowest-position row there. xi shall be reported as 0.8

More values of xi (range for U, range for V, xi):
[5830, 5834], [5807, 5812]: 0.5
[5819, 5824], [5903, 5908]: 0.4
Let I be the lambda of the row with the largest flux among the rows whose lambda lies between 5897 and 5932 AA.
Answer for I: 5928.0 AA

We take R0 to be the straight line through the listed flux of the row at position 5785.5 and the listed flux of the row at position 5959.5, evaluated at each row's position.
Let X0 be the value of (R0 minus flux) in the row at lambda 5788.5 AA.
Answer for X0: -0.24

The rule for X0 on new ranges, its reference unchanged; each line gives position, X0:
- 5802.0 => -0.59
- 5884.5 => -0.08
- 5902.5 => -0.01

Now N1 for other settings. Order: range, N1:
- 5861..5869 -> 48.5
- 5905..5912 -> 49.3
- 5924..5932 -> 52.3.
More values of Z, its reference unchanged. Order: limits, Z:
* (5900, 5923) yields 5910.0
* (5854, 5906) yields 5893.5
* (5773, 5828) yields 5785.5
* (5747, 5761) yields 5757.0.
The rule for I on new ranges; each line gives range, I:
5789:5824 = 5821.5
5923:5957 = 5941.5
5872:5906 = 5875.5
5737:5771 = 5748.0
